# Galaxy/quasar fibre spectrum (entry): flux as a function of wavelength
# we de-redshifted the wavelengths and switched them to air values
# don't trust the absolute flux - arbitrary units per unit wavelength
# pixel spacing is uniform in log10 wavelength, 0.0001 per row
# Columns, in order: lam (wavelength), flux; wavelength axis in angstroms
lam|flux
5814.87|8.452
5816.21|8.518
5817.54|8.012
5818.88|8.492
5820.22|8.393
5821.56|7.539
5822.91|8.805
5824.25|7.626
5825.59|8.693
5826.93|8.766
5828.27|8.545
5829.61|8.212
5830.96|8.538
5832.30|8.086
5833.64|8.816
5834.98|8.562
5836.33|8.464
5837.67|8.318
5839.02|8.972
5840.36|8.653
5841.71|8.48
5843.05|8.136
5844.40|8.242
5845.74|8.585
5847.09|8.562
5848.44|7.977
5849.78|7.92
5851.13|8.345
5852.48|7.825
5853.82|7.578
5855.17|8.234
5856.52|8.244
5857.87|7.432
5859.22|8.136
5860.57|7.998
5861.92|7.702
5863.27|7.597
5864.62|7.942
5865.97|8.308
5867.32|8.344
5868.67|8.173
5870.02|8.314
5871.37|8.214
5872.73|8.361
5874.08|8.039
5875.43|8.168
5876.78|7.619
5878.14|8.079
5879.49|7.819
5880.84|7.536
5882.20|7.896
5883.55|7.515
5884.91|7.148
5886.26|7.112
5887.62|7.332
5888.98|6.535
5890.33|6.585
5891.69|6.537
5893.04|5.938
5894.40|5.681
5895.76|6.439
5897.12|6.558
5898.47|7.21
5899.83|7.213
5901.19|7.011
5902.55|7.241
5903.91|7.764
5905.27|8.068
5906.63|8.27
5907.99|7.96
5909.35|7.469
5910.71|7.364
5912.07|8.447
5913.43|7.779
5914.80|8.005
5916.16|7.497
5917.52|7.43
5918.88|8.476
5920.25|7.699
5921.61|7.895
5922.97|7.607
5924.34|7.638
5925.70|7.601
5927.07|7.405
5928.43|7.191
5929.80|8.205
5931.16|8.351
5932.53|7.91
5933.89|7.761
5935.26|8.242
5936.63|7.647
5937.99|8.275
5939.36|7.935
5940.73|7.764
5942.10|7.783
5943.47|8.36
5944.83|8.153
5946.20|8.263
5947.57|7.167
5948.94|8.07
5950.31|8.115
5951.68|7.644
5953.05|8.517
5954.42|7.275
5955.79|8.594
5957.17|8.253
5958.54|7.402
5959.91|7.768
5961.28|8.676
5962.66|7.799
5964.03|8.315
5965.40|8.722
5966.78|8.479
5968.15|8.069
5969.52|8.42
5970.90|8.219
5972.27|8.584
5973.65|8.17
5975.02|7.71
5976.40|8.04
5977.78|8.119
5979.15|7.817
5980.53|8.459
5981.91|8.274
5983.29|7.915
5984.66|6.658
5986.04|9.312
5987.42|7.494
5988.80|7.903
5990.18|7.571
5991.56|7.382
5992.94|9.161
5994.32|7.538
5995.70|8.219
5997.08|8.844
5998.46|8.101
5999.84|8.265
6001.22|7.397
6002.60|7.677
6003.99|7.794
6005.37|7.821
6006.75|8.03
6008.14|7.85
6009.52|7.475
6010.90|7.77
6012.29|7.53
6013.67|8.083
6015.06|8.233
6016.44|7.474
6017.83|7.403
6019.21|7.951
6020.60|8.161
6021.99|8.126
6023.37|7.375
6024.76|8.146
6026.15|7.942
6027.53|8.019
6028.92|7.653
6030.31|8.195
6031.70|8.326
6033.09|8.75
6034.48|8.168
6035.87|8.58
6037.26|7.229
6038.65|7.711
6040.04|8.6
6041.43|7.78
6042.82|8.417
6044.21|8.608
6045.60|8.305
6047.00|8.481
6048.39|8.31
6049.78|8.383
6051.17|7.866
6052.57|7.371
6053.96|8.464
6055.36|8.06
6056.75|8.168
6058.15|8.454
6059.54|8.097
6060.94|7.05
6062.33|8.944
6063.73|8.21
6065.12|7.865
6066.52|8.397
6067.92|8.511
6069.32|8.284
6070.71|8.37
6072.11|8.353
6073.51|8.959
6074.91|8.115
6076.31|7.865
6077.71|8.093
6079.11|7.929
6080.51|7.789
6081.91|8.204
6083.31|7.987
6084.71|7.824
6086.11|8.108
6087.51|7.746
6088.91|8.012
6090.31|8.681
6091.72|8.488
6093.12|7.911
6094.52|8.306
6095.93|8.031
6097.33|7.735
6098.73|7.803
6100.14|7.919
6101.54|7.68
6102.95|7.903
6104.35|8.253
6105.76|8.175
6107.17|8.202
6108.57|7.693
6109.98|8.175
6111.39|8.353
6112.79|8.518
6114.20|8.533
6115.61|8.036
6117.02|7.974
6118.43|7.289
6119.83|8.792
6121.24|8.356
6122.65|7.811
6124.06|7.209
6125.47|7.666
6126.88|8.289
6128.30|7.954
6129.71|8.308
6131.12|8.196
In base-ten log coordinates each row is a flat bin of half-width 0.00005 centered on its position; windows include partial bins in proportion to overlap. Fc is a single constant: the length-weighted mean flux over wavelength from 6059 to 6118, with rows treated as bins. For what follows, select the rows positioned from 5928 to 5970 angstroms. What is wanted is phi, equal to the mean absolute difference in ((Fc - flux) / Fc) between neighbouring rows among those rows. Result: 0.0661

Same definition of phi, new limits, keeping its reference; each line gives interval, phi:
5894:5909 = 0.0407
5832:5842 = 0.0418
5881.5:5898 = 0.0407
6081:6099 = 0.0387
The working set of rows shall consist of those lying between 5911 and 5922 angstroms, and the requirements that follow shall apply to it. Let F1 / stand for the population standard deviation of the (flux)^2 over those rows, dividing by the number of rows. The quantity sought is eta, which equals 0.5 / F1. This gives 0.085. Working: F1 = 5.87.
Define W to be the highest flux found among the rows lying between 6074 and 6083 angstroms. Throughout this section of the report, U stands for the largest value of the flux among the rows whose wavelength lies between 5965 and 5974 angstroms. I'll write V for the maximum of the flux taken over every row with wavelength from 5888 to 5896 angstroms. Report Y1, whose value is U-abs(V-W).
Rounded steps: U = 8.722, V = 6.585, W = 8.204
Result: 7.1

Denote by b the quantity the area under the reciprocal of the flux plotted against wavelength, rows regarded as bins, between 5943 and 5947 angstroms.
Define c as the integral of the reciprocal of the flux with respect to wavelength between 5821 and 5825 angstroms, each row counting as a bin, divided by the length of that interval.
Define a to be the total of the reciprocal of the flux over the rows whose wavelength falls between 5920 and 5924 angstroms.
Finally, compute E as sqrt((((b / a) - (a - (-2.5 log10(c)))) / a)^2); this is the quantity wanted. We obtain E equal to 8.1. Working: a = 0.39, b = 0.488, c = 0.1251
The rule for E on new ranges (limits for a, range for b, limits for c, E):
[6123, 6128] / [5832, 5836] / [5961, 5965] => 8.0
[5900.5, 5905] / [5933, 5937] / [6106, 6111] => 7.6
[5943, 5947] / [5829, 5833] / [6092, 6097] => 8.9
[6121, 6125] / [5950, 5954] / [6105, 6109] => 8.2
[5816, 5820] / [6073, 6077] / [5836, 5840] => 9.2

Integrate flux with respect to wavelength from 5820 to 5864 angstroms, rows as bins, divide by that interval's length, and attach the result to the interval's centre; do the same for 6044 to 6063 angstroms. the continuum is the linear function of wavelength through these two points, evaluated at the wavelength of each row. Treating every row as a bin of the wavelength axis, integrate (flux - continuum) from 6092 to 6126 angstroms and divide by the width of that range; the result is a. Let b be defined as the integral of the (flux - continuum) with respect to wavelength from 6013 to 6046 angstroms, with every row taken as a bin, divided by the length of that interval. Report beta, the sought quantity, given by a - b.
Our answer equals 0.00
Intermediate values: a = -0.132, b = -0.1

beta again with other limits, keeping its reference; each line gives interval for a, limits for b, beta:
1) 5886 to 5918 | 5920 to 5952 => -0.65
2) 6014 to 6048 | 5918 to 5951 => 0.21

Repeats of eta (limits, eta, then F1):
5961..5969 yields 0.092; 5.43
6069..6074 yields 0.106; 4.70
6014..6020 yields 0.094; 5.35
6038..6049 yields 0.094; 5.29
